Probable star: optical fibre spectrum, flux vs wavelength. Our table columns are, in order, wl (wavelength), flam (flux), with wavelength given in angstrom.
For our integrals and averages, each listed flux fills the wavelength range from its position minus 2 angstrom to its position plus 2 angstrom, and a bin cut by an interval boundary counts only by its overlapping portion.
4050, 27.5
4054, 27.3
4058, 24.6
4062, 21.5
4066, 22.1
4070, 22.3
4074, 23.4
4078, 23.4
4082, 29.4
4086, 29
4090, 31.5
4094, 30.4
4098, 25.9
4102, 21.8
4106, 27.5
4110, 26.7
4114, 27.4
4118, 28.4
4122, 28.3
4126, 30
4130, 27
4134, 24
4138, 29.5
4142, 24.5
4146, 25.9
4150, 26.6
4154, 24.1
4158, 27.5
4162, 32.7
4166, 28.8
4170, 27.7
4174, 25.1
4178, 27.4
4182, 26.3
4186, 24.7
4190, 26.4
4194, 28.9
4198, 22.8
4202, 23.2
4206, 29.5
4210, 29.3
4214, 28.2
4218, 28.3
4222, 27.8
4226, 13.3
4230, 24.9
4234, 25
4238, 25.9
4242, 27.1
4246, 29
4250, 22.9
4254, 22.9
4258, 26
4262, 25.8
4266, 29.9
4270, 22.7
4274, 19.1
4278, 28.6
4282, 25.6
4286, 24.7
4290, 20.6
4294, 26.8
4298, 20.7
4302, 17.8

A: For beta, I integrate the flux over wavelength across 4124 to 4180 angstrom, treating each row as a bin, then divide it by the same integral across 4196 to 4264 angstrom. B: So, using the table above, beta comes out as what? 0.9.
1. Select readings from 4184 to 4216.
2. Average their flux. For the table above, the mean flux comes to 26.6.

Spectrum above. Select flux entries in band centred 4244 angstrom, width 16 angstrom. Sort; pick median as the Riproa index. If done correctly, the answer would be 26.5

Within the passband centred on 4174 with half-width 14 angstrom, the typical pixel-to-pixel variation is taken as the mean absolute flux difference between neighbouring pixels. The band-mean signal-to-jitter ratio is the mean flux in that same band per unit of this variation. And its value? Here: 13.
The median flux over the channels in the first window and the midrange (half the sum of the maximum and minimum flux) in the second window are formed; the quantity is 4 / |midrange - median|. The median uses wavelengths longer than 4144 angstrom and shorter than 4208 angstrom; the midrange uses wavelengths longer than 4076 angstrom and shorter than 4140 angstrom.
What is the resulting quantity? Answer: 26.7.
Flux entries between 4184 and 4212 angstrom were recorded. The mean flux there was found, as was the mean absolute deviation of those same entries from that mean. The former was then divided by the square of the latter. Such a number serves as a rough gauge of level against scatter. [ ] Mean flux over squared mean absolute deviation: 4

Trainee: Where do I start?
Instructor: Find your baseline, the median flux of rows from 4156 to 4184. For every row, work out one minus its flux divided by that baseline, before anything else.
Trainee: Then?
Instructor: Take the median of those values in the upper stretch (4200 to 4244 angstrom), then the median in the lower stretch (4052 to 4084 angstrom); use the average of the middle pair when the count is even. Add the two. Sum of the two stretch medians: 0.16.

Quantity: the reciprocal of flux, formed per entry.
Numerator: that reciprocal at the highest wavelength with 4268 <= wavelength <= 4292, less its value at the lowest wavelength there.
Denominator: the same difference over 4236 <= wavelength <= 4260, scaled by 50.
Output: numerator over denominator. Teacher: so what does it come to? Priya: -0.605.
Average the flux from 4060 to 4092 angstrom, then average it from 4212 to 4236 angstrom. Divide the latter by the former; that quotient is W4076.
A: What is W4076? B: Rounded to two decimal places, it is 0.97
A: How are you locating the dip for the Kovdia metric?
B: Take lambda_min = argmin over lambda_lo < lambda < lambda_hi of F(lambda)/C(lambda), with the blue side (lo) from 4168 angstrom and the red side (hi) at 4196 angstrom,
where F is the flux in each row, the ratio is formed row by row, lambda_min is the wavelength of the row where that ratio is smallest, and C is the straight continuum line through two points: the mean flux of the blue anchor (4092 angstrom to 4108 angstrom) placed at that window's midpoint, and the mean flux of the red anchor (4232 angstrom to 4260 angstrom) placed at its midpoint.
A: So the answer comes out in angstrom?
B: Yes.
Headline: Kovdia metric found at 4186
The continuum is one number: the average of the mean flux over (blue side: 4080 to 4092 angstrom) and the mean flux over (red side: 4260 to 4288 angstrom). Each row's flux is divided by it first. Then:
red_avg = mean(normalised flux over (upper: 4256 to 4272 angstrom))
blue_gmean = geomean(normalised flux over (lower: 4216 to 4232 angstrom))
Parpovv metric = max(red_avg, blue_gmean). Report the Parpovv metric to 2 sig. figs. 0.95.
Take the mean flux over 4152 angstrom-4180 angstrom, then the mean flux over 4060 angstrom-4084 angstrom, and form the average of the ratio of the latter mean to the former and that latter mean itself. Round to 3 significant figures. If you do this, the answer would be 12.3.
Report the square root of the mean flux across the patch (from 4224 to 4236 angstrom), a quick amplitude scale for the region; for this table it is 4.59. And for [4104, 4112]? 5.21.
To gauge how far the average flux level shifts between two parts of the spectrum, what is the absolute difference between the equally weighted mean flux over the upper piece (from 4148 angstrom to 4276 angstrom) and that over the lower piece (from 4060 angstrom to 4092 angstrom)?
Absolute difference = 0.6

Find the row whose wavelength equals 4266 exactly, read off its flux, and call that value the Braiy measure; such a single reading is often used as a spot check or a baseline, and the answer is 29.9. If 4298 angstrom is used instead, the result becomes 20.7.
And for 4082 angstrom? 29.4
